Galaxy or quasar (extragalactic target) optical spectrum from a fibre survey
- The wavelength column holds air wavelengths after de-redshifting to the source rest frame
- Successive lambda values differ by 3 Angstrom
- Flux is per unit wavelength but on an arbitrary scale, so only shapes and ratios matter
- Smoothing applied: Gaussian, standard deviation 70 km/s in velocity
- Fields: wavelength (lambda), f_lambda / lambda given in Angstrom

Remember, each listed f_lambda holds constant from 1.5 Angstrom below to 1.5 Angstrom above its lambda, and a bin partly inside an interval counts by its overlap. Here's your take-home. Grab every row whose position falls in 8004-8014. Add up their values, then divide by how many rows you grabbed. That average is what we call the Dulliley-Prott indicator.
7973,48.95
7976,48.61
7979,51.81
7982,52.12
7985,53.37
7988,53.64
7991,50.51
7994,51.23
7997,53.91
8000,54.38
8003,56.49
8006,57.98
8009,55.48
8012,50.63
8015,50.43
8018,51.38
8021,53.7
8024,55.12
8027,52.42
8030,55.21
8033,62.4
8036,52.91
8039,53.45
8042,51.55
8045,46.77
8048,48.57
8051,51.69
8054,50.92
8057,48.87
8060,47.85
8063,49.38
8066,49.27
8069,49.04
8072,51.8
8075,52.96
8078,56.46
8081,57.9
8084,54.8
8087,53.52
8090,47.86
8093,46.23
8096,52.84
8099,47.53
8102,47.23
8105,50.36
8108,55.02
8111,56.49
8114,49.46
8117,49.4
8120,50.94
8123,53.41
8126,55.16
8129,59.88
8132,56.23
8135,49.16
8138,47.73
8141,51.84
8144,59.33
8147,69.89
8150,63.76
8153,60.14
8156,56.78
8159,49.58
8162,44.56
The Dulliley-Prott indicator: 55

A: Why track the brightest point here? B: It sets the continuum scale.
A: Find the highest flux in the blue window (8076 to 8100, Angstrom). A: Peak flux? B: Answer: 57.9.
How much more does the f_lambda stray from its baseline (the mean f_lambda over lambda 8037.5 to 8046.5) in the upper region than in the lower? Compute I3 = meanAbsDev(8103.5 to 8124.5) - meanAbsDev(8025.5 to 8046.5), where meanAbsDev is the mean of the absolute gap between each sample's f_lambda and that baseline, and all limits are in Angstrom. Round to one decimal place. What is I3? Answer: -1.7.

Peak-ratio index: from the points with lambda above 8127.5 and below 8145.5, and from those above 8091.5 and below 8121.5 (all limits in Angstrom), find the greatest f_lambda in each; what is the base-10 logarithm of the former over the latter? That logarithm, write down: 0.025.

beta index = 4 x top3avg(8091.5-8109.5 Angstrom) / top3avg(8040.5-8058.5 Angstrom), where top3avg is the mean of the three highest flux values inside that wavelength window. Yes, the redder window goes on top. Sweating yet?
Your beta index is 4.1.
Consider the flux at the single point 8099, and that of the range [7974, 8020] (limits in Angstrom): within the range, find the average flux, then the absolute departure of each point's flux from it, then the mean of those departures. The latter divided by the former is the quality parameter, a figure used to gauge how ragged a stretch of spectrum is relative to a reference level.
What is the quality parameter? 0.044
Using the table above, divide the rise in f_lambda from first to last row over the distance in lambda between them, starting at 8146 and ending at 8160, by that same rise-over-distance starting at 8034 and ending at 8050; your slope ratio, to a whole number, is 5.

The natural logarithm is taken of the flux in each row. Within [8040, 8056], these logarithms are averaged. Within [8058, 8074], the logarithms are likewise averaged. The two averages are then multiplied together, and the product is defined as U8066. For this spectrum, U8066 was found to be 15.3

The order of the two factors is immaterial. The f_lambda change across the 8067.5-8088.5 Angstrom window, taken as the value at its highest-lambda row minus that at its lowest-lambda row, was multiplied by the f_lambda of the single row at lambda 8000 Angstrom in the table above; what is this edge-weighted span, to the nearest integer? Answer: 244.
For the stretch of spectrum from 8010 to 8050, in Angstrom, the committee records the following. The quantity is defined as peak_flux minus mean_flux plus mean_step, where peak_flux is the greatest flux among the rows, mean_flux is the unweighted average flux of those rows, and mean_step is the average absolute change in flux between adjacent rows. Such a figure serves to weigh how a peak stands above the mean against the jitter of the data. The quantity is 13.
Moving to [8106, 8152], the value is 19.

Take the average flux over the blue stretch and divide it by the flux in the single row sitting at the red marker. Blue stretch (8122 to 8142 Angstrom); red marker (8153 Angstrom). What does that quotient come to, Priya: 0.89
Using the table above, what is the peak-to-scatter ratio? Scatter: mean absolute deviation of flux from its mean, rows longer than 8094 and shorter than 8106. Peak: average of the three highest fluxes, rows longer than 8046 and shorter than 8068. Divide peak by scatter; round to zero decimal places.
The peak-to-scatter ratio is 24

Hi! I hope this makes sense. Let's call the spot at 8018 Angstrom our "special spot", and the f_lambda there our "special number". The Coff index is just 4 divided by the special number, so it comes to 0.078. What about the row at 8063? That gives 0.081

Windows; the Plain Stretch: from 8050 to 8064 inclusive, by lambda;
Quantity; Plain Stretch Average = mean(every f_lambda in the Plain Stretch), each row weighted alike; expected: 50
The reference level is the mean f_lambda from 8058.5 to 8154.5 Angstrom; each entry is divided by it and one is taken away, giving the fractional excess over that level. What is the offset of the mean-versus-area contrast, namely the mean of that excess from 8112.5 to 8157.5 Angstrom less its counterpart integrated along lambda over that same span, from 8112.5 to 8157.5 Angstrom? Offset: -1.9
